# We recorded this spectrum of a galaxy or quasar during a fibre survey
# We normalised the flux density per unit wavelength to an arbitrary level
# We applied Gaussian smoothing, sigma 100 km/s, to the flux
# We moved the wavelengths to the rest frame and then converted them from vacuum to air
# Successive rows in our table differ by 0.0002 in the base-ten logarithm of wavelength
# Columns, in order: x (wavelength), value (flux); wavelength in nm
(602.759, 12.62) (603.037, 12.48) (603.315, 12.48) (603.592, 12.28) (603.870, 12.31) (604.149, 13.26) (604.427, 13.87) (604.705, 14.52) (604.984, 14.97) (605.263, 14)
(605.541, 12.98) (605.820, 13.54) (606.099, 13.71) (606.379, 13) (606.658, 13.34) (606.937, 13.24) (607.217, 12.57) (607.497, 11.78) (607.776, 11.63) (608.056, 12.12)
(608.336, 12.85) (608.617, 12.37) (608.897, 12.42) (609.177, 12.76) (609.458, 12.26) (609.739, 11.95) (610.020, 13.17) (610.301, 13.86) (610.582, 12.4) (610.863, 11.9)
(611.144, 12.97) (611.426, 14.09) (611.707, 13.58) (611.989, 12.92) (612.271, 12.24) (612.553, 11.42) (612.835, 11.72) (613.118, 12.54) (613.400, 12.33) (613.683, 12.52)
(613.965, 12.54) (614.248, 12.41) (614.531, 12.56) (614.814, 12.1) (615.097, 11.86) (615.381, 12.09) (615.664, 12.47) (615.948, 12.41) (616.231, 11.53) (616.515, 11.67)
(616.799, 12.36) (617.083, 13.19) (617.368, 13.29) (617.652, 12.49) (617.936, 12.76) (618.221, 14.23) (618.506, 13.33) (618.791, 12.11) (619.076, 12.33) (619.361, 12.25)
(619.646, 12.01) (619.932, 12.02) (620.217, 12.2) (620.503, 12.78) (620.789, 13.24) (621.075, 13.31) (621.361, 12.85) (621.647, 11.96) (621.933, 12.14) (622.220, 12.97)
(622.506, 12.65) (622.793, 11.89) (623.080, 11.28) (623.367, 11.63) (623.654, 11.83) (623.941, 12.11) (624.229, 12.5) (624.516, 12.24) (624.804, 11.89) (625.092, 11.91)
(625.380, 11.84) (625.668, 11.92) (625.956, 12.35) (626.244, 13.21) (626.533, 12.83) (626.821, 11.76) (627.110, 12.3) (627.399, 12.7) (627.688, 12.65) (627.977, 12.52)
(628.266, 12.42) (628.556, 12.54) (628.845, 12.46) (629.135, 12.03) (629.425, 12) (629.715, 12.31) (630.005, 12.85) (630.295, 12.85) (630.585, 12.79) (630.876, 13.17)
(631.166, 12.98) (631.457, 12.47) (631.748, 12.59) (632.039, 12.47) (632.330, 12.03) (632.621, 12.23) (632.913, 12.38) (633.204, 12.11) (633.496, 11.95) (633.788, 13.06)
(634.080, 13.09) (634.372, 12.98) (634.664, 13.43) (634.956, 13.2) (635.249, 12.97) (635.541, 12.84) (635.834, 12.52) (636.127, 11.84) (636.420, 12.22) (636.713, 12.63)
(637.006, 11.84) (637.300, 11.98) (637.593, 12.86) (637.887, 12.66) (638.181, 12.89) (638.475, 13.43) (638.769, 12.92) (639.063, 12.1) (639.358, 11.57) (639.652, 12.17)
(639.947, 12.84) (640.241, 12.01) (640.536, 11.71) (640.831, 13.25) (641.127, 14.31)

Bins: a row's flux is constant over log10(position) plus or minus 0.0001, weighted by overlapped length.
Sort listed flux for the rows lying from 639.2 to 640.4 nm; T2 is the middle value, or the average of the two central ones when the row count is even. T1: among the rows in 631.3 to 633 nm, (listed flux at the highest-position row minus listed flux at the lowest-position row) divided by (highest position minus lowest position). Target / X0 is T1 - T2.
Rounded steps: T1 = -0.1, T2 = 12.1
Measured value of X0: -12.2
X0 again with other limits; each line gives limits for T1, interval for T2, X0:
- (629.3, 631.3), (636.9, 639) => -12.3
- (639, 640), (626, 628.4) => -11.7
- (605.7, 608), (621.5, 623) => -13.1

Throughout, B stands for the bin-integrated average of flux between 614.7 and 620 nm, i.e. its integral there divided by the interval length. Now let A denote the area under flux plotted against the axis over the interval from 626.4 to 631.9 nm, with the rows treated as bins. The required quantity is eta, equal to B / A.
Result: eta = 0.181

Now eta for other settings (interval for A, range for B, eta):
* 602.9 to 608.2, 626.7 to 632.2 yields 0.181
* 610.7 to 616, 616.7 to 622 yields 0.192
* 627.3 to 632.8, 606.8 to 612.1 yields 0.184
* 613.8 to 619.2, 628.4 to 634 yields 0.185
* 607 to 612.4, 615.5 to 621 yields 0.184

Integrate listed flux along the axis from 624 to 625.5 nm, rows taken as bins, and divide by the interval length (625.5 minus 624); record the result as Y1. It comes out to 12.1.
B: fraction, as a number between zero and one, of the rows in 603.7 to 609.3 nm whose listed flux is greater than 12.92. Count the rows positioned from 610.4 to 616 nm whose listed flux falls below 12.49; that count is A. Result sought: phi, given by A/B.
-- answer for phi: 22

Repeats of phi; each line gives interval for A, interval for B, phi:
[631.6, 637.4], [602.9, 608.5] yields 18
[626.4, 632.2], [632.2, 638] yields 30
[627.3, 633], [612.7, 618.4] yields 67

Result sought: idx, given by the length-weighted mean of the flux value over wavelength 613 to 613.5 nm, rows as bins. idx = 12.4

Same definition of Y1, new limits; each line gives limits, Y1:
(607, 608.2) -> 12.1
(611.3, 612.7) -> 12.8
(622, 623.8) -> 12.0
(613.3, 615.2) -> 12.3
